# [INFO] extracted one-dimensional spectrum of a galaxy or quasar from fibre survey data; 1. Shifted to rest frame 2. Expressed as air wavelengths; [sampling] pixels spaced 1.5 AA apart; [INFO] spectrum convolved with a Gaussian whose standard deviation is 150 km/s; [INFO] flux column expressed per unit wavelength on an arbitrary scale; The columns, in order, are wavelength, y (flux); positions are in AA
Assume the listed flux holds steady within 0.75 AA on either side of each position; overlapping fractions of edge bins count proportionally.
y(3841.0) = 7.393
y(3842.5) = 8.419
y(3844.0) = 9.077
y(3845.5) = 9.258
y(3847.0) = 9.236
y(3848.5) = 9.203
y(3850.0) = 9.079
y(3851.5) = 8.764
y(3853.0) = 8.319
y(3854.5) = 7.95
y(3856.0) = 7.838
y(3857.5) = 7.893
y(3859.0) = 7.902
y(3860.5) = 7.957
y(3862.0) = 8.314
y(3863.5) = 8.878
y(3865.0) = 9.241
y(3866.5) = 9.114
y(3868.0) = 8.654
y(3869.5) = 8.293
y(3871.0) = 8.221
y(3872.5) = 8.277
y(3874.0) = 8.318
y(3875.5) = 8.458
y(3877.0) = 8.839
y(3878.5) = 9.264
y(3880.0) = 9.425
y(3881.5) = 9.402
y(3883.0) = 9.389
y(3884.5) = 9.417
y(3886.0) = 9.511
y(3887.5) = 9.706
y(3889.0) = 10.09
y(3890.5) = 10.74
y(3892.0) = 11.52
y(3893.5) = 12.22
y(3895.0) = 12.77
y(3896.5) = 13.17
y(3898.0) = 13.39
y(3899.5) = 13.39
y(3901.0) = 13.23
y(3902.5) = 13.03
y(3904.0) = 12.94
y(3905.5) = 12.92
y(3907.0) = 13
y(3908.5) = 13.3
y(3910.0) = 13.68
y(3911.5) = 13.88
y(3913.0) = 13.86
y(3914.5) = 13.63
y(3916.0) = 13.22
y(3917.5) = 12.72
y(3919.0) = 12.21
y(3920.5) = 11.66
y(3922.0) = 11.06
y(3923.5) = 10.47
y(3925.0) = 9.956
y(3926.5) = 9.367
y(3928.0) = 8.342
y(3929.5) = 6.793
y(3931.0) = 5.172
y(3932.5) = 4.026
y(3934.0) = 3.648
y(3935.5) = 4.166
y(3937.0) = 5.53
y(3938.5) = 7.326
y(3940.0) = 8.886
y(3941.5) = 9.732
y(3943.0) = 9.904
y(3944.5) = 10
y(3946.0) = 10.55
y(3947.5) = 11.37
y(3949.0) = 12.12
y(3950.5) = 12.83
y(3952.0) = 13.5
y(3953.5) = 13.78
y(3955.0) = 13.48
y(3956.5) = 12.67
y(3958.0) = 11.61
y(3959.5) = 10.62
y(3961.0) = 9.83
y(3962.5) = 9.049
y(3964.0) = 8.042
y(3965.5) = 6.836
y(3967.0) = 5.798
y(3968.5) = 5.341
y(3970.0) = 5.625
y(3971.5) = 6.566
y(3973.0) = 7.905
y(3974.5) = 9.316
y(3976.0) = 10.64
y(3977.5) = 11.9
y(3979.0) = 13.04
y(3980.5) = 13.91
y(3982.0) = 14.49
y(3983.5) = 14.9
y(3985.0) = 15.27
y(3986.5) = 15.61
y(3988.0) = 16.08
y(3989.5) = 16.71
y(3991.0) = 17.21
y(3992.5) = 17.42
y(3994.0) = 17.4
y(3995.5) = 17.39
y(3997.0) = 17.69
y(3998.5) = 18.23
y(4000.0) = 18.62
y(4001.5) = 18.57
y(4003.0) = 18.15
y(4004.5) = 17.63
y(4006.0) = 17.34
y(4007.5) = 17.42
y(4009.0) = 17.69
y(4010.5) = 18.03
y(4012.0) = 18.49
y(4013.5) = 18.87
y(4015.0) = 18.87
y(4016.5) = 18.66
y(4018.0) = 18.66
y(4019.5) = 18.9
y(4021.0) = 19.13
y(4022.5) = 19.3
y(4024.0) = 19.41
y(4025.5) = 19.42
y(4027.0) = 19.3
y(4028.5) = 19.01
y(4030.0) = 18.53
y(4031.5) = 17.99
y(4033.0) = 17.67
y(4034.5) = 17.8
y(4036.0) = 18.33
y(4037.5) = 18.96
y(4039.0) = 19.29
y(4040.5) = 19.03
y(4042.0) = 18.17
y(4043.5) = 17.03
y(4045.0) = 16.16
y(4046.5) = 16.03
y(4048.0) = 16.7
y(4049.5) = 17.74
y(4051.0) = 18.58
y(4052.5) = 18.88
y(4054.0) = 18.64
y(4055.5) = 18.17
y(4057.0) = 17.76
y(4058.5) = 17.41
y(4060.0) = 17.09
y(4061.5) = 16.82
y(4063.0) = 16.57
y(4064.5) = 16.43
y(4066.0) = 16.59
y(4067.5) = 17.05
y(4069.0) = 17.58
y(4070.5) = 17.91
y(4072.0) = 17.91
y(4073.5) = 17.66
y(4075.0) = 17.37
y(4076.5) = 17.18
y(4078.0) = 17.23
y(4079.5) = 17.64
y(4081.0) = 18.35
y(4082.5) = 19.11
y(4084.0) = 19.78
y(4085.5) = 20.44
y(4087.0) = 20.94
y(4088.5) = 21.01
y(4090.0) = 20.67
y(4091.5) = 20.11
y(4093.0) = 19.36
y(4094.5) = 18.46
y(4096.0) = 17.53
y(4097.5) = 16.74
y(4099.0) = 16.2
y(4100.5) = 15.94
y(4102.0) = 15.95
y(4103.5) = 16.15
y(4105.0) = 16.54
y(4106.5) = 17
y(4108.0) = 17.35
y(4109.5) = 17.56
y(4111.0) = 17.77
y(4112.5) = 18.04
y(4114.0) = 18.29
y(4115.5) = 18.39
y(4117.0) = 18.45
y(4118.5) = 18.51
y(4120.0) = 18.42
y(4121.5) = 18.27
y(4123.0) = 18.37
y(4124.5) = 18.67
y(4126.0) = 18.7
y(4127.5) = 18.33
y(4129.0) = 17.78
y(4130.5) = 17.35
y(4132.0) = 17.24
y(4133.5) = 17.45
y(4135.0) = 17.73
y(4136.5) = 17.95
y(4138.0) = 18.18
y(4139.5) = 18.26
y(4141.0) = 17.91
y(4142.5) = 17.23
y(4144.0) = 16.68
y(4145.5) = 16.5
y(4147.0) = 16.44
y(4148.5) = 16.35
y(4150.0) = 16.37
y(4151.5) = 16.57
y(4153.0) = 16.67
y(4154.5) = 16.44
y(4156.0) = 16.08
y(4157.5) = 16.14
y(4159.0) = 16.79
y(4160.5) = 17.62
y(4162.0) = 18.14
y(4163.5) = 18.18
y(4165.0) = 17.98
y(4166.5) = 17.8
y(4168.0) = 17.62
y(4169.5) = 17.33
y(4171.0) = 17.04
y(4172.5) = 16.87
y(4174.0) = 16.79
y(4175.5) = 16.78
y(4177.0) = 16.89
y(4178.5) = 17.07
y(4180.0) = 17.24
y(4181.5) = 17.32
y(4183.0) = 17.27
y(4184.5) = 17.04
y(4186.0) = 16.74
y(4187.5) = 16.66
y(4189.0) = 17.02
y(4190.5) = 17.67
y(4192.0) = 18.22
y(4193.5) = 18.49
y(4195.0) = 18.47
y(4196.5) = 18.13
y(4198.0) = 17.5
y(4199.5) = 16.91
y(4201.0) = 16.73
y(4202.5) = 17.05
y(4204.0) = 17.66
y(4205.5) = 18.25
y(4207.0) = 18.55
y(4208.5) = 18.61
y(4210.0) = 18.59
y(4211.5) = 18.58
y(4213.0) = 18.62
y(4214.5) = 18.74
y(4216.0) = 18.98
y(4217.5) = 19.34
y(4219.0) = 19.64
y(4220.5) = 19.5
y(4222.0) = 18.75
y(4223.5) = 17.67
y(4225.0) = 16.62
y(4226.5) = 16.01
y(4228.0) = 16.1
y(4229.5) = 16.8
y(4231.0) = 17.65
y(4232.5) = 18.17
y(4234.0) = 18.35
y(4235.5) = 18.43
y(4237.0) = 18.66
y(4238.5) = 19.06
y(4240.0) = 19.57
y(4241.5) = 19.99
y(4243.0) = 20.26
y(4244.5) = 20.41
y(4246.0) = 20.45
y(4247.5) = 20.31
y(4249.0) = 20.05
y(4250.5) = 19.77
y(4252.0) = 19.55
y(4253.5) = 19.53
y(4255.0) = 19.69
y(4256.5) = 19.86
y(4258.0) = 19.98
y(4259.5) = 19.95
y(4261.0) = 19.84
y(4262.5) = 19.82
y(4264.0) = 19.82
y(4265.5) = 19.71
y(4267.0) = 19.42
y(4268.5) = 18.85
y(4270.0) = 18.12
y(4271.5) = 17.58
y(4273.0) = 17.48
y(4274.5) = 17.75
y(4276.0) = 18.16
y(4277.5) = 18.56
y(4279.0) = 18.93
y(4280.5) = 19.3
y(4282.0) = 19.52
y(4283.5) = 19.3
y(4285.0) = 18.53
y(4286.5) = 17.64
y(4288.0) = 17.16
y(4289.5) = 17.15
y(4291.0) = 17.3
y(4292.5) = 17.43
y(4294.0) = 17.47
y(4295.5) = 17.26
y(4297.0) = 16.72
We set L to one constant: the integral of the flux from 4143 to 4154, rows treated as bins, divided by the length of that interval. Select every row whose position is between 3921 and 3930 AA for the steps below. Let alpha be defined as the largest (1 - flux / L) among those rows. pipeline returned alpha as 0.6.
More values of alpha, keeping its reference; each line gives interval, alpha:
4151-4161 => 0.0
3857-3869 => 0.5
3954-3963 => 0.5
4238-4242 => -0.2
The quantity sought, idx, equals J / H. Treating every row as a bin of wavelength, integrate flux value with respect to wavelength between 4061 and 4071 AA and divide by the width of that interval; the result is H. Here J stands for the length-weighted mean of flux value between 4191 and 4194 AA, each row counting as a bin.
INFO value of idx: 1.08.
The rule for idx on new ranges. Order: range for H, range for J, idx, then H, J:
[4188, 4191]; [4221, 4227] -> 1.01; 17.3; 17.4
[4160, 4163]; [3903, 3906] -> 0.72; 17.9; 12.9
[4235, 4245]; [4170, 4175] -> 0.87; 19.5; 16.9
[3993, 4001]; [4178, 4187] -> 0.96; 17.9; 17.1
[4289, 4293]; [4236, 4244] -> 1.13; 17.3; 19.5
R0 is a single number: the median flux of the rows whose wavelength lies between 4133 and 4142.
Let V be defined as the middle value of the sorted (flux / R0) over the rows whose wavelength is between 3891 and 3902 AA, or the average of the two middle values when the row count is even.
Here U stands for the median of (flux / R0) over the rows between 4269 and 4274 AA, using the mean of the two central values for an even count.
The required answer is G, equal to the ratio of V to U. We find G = 0.7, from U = 1.0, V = 0.73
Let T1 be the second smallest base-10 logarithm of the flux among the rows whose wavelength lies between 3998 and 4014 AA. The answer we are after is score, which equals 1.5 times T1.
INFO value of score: 1.862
